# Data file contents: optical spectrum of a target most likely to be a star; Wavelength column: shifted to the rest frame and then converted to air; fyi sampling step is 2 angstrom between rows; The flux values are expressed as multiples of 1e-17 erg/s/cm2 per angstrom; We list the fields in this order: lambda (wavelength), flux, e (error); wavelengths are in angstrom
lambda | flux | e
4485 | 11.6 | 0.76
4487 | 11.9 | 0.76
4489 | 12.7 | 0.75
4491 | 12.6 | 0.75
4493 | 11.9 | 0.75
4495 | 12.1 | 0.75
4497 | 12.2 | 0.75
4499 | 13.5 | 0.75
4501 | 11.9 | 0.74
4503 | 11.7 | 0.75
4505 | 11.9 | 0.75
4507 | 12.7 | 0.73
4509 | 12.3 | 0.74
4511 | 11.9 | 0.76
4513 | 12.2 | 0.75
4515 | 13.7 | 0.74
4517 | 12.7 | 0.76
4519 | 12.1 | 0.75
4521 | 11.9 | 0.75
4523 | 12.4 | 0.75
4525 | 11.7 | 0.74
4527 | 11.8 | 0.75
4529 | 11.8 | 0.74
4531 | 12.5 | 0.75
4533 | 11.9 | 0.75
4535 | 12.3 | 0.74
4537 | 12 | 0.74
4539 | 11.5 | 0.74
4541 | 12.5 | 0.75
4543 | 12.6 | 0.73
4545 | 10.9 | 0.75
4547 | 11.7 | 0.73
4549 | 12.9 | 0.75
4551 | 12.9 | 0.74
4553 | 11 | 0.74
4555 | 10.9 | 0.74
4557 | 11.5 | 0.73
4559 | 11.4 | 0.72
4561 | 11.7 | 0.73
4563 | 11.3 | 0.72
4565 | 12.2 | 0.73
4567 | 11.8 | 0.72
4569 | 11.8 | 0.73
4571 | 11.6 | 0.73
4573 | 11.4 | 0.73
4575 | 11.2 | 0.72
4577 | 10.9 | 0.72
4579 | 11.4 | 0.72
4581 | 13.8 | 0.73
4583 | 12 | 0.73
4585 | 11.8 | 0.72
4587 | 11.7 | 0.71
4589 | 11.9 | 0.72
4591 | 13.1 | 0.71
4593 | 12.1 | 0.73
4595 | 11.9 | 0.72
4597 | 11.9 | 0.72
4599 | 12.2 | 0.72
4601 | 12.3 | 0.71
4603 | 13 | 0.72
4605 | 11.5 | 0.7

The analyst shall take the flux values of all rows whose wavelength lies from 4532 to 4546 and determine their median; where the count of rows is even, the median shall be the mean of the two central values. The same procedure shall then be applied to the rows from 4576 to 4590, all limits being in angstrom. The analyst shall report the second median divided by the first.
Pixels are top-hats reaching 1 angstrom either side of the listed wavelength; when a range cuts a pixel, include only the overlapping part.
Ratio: 0.98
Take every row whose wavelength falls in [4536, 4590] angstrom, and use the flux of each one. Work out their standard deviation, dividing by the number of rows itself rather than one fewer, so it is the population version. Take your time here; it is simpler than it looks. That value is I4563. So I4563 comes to 0.67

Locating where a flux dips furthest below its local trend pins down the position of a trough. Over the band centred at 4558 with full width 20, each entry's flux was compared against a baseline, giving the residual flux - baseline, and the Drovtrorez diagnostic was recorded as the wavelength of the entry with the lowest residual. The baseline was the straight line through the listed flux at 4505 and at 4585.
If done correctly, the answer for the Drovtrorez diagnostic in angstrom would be 4555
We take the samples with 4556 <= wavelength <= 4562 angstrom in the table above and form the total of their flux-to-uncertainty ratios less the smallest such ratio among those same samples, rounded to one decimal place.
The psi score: 31.9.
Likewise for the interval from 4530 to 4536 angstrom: 33.3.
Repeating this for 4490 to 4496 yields 32.9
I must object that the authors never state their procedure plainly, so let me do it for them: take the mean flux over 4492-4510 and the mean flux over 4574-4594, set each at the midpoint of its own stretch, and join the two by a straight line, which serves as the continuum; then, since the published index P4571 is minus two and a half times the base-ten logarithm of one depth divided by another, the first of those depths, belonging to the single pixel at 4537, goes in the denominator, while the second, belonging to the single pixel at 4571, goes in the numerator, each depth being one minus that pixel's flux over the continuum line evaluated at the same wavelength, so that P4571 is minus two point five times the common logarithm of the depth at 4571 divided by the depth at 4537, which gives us -1.3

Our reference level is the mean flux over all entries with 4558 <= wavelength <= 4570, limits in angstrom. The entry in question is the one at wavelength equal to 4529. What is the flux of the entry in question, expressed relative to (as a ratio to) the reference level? 1.01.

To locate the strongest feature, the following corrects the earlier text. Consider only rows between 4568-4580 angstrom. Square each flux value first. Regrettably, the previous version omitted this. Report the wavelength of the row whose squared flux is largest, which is 4569 angstrom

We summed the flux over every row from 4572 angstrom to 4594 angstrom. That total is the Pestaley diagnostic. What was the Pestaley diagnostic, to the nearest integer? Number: 131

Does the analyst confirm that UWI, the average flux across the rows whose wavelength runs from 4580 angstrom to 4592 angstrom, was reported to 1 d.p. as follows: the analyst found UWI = 12.4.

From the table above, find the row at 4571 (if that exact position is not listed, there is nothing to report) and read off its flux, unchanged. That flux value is 11.6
